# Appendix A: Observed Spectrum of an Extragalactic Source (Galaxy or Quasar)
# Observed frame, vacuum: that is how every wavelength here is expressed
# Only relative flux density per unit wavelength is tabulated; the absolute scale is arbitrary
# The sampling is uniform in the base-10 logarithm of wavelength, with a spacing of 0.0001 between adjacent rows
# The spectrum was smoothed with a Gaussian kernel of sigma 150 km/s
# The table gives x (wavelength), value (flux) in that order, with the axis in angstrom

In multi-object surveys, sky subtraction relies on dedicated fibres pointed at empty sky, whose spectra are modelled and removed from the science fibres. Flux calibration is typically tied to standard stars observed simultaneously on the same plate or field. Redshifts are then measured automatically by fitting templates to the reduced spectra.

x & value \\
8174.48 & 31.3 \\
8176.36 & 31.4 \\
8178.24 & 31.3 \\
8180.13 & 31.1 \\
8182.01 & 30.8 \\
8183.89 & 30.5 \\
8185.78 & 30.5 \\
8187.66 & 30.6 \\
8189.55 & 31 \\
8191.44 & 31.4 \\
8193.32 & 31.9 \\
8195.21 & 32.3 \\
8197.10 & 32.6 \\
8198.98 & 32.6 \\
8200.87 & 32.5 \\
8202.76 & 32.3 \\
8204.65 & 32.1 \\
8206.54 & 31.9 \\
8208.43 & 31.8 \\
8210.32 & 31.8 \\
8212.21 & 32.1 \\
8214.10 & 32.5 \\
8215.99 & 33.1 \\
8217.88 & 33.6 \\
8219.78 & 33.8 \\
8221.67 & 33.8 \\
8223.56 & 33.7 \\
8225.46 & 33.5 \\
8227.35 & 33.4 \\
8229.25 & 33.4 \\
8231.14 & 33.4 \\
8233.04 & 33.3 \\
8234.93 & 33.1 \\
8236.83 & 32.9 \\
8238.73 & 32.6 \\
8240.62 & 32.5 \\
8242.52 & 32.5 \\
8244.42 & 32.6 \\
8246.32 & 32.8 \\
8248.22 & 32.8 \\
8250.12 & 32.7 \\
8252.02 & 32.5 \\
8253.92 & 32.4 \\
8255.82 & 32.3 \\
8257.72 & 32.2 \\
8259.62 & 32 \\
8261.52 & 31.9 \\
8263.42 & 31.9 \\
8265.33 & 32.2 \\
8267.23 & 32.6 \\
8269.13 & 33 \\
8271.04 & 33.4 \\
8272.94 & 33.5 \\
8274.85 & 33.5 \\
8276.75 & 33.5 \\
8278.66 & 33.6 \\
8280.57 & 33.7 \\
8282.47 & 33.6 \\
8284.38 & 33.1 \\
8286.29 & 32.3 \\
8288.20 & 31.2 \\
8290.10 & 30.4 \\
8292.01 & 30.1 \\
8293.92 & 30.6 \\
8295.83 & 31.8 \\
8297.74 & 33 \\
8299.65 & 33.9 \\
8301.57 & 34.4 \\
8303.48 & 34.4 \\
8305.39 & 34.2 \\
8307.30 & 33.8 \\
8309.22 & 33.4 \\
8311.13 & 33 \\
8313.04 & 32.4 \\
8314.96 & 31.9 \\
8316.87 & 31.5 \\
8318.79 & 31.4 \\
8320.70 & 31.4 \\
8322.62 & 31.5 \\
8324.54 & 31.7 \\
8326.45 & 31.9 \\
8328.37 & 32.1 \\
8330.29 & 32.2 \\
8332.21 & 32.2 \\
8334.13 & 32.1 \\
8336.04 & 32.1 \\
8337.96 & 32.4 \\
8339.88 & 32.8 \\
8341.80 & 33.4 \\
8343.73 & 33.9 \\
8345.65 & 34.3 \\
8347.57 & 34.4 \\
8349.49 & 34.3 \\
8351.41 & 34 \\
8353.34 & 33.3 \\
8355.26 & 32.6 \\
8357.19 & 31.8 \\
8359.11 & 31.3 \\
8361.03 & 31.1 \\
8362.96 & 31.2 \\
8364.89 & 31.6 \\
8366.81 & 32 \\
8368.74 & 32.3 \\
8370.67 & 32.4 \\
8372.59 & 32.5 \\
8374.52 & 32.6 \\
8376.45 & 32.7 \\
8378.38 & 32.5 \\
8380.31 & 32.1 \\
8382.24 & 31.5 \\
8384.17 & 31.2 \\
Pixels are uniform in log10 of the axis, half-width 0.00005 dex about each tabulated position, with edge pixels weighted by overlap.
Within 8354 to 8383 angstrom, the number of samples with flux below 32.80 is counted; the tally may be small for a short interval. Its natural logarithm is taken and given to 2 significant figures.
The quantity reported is 2.7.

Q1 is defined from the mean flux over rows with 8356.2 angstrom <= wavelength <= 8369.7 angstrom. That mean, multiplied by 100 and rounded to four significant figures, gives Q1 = 3161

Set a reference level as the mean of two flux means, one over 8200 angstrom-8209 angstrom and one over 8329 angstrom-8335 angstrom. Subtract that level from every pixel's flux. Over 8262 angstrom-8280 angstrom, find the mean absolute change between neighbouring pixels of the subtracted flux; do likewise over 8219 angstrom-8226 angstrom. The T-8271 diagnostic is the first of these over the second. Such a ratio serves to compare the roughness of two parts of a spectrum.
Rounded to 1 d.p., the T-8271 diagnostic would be 2.1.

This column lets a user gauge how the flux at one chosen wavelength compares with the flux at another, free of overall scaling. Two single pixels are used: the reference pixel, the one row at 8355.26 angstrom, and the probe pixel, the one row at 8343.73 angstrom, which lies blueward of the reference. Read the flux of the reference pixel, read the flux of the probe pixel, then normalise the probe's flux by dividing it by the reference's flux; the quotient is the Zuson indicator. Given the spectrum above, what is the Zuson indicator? 1.04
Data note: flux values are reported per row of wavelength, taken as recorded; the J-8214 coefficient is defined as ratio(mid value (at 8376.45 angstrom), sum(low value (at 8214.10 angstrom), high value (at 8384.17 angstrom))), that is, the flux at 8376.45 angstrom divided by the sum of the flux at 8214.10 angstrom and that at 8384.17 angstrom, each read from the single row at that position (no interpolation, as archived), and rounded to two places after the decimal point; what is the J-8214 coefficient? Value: 0.51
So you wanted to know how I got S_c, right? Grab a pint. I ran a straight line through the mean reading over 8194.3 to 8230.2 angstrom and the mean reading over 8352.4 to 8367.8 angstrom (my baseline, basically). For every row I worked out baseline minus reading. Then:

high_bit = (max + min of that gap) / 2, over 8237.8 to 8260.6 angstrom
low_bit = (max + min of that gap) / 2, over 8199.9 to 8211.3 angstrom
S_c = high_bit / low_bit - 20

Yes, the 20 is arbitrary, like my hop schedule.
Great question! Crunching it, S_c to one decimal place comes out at -19.8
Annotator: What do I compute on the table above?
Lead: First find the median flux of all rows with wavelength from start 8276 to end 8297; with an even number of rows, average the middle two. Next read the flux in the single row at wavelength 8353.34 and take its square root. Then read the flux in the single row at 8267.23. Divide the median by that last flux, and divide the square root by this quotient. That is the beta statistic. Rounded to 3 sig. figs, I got 5.82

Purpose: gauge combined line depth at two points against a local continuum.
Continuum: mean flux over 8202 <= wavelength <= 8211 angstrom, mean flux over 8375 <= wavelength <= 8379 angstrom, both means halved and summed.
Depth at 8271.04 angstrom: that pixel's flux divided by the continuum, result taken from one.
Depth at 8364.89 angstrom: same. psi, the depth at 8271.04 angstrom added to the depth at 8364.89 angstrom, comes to -0.01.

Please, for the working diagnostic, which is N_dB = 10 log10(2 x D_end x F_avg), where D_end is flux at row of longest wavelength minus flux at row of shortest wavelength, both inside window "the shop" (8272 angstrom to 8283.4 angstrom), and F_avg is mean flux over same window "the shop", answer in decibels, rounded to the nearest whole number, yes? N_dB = 8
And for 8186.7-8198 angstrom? 21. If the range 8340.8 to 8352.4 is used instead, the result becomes 16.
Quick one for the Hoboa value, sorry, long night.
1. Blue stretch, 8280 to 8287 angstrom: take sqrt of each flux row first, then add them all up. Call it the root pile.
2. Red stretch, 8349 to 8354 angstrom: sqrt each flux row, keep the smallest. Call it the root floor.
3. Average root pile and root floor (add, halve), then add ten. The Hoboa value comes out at 24.4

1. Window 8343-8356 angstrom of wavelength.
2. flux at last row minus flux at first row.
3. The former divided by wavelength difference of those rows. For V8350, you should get -0.11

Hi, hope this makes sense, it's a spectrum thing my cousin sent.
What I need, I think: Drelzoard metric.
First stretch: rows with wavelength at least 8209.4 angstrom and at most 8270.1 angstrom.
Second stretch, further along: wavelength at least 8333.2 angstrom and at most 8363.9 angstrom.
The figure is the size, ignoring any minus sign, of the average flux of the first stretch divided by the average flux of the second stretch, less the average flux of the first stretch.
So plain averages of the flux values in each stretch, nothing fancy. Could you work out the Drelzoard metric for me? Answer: 31.8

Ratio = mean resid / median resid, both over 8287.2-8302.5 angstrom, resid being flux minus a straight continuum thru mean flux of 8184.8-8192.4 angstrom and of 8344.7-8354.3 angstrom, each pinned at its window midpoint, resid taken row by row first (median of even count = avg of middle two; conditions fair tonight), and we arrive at 0.7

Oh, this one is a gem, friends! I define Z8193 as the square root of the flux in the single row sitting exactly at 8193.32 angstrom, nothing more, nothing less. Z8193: 5.65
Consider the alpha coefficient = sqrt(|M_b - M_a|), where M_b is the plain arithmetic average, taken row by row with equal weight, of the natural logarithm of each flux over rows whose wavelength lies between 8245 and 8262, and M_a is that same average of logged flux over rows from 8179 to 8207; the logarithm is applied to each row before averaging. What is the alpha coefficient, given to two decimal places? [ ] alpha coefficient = 0.16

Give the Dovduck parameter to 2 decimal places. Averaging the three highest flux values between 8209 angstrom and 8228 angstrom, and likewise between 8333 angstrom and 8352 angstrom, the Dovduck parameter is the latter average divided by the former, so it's 1.02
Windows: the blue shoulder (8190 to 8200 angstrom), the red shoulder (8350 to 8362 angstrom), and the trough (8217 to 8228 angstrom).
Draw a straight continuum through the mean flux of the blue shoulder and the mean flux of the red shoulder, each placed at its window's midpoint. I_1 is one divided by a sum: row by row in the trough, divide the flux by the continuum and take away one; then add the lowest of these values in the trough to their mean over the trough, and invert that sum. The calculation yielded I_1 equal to 12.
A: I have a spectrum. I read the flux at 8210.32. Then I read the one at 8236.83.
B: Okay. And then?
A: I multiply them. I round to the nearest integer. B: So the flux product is 1046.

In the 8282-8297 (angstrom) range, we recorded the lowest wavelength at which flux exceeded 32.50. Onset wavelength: 8282.47 angstrom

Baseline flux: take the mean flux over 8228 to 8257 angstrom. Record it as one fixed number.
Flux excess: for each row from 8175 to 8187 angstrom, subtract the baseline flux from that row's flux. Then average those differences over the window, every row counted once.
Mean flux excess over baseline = -1.85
